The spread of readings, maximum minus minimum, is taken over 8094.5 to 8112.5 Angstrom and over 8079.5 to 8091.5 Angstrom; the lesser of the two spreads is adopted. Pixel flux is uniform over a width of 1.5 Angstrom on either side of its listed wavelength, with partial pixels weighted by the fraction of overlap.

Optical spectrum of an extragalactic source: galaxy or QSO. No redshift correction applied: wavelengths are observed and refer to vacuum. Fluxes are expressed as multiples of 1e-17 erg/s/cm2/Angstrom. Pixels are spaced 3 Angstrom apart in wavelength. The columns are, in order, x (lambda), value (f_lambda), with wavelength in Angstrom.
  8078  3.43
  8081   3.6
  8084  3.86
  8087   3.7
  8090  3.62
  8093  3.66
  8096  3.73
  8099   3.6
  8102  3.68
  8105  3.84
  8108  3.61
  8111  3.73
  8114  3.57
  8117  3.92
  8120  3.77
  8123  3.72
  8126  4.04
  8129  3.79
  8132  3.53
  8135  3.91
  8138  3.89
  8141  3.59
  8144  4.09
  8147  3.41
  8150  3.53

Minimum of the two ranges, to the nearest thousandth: 0.240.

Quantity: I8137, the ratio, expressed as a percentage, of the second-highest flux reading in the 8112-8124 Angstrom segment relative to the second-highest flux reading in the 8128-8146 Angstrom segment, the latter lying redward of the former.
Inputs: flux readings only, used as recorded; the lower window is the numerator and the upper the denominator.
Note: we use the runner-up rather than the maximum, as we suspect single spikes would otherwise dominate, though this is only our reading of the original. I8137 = 96.4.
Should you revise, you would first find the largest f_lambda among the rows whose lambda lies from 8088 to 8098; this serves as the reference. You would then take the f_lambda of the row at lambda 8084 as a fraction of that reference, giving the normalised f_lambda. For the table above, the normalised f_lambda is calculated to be 1.03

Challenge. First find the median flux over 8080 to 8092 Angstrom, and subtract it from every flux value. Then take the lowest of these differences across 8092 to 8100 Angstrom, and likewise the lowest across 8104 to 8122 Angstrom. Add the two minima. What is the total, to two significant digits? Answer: -0.15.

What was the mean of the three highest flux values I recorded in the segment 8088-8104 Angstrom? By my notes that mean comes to 3.69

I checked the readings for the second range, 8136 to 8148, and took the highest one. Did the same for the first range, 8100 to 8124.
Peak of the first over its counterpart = 0.958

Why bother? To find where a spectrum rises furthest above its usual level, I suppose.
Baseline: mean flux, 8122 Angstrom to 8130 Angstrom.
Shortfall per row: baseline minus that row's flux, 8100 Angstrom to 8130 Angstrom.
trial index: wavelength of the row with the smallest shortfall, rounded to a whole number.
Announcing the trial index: 8126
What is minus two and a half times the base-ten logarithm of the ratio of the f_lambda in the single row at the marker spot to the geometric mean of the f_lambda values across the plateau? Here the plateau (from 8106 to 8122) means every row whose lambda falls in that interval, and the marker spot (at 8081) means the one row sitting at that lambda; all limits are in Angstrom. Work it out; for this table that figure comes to 0.03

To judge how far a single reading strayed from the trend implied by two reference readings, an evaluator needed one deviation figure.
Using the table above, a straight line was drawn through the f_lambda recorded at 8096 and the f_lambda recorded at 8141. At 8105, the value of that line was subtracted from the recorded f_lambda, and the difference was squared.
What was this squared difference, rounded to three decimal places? 0.019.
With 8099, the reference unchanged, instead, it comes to 0.015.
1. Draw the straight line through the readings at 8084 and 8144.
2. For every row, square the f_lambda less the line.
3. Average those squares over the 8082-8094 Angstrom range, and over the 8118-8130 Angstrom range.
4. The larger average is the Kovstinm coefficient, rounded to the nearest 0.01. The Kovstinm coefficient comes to 0.05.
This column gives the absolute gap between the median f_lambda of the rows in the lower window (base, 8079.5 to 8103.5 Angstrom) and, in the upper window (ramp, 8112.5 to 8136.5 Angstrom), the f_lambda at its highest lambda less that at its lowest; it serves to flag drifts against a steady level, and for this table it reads 3.33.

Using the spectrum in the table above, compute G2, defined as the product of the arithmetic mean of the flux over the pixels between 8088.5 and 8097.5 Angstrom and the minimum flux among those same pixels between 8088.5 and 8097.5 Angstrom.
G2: 13.3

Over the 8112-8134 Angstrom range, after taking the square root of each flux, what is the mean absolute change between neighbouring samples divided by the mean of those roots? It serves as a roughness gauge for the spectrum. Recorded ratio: 0.030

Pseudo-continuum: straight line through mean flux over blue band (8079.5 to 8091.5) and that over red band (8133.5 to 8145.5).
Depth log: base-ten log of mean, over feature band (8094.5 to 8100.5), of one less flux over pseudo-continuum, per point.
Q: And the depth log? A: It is -1.73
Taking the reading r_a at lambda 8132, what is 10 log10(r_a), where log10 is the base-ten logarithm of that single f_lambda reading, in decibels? 5.5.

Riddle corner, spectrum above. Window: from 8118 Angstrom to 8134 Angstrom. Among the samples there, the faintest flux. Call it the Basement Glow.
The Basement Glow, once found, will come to 3.53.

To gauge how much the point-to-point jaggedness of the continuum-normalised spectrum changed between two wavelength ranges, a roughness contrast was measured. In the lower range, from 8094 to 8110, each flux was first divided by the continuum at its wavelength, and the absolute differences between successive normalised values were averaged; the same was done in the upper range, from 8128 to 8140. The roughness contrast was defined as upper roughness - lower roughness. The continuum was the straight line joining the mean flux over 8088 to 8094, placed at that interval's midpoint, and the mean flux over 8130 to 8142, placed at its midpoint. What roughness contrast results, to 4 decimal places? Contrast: 0.0187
